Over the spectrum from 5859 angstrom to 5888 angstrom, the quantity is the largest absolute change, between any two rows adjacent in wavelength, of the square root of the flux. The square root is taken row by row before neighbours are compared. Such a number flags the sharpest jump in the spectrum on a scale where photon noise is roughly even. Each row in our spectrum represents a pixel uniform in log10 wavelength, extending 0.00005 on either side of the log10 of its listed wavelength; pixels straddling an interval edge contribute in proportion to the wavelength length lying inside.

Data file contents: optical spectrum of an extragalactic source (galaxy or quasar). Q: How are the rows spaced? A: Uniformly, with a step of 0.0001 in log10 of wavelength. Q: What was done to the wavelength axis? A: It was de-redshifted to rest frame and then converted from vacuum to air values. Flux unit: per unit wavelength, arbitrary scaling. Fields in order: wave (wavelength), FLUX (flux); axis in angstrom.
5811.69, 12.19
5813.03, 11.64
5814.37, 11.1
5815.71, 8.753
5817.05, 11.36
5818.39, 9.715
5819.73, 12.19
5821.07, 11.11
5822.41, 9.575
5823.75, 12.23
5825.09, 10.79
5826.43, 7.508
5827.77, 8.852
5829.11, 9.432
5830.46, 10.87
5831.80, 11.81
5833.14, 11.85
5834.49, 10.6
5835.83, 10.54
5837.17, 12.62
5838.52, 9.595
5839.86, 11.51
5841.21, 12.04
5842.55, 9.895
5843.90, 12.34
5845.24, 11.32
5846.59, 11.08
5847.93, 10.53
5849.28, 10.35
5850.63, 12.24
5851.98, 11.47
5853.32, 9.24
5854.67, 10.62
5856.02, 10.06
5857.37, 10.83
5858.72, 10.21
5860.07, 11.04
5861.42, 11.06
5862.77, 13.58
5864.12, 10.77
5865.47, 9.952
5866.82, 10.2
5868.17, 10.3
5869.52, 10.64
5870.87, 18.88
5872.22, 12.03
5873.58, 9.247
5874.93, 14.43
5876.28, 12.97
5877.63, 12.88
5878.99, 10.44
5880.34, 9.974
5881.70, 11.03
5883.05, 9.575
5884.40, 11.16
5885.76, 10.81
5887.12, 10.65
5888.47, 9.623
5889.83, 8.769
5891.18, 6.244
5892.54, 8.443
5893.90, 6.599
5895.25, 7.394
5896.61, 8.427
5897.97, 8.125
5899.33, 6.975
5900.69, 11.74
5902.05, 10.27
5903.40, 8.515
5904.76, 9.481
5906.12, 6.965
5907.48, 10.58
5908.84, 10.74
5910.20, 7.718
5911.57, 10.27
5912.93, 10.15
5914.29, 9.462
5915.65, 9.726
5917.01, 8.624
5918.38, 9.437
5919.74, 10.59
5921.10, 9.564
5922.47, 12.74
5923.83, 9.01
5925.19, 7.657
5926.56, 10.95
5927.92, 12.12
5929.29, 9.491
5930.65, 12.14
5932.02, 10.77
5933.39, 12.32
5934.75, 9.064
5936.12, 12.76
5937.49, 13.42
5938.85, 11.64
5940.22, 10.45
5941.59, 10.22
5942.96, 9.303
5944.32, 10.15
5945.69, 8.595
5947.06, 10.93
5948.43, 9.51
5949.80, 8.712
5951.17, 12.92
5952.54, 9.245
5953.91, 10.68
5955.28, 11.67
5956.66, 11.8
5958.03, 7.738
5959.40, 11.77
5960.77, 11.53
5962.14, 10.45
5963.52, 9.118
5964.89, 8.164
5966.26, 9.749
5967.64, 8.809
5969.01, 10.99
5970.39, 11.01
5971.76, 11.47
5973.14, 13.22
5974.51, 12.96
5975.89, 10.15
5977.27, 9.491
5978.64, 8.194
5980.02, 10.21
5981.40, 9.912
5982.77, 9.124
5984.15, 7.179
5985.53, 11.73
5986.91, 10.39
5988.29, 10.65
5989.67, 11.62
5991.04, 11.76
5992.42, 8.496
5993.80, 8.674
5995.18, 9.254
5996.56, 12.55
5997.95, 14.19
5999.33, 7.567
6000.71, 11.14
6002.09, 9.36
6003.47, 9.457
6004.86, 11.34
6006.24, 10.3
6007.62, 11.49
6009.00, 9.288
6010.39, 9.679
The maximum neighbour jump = 1.1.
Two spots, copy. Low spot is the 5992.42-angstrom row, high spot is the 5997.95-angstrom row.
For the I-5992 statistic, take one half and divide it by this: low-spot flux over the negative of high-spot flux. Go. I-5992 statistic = -0.84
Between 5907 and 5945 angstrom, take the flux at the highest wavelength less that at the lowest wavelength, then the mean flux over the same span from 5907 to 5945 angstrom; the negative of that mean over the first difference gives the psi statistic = 24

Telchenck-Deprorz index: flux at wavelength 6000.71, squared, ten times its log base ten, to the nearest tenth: 20.9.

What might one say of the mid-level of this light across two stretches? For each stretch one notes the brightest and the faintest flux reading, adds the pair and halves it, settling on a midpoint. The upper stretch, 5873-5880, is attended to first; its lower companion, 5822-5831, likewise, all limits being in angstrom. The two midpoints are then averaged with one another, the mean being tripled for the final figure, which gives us 32.6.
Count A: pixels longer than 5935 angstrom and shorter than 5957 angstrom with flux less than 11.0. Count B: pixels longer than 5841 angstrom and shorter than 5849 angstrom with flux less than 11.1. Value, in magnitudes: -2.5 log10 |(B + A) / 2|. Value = -2.03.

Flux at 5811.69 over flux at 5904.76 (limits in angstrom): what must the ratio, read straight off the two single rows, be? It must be 1.3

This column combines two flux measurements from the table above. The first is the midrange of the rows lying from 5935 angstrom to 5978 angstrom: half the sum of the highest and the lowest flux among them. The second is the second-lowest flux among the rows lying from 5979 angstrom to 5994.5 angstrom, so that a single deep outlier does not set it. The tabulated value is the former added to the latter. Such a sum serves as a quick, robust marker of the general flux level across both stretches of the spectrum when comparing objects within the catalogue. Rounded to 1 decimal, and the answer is 19.1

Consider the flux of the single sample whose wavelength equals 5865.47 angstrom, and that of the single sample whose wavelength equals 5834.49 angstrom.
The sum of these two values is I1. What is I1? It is 20.6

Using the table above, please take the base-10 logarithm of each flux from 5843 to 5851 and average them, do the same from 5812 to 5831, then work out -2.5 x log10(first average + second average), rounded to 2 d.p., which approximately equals -0.79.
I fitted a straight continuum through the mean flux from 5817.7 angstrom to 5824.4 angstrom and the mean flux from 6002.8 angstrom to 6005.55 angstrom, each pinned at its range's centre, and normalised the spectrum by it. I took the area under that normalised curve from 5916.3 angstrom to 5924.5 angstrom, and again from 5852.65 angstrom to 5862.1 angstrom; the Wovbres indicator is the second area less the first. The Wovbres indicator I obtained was 1.4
